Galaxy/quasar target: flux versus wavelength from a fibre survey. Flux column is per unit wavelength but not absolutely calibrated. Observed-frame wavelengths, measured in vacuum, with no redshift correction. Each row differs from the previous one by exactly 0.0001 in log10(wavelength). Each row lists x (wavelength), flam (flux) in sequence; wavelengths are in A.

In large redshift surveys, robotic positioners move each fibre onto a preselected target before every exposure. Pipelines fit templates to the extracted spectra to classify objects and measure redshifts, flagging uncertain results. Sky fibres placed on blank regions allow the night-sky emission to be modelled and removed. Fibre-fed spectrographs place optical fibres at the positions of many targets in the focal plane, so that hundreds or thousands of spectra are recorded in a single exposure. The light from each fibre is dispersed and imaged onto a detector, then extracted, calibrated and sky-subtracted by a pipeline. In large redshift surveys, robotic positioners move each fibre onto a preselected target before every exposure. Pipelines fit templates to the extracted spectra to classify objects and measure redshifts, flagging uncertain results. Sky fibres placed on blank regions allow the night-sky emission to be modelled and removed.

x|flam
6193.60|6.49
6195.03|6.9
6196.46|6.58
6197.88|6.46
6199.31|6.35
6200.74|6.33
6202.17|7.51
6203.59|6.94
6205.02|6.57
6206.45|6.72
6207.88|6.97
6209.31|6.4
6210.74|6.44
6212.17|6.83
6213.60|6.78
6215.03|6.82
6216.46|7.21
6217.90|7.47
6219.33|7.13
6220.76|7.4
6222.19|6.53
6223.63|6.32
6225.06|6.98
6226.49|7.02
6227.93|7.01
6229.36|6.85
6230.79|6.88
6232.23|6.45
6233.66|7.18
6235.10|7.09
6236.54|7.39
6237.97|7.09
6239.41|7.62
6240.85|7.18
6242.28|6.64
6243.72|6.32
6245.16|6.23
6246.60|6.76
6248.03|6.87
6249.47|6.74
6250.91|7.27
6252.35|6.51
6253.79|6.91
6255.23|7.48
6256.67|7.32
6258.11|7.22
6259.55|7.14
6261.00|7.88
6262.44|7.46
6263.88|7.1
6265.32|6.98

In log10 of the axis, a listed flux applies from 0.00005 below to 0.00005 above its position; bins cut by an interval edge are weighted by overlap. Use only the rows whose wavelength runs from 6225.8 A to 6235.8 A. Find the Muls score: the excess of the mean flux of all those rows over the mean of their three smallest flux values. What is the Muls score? 0.20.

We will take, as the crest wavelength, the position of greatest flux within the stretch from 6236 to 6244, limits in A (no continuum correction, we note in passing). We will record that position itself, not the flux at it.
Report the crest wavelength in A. 6239.41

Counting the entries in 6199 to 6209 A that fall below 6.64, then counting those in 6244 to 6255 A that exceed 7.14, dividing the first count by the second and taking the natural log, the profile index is 1.1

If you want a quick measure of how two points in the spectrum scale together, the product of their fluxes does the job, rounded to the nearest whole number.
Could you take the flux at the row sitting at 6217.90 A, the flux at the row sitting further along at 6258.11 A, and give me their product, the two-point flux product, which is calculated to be 54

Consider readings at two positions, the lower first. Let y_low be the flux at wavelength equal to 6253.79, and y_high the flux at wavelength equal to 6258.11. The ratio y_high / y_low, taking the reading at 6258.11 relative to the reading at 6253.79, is 1.04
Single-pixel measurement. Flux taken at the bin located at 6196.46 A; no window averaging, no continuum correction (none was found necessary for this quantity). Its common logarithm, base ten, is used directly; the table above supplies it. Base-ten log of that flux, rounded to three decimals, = 0.818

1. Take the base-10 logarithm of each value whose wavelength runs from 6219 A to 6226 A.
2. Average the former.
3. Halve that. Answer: 0.418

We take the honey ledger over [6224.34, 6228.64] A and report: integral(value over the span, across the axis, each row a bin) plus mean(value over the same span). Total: 37.1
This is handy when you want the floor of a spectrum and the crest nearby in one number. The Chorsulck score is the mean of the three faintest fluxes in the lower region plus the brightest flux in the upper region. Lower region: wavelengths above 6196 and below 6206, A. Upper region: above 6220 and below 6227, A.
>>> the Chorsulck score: 13.8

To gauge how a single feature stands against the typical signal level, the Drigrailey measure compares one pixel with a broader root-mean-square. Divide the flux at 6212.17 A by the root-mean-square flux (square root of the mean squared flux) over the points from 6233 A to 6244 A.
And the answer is 0.965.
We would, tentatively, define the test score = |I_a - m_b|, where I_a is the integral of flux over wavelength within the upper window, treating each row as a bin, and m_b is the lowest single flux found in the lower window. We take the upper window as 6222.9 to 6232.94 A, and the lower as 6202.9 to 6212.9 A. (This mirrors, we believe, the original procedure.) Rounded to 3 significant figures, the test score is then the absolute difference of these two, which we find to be 61.7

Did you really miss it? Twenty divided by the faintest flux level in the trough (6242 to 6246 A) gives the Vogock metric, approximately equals 3.21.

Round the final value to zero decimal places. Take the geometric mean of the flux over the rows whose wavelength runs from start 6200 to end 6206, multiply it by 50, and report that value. 341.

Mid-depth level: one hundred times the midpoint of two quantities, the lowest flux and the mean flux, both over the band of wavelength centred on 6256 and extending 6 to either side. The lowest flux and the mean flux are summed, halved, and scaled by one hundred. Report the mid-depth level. 686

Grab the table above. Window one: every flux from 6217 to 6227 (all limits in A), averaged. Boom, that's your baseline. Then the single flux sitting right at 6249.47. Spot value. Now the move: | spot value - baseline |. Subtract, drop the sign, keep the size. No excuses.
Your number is 0.24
